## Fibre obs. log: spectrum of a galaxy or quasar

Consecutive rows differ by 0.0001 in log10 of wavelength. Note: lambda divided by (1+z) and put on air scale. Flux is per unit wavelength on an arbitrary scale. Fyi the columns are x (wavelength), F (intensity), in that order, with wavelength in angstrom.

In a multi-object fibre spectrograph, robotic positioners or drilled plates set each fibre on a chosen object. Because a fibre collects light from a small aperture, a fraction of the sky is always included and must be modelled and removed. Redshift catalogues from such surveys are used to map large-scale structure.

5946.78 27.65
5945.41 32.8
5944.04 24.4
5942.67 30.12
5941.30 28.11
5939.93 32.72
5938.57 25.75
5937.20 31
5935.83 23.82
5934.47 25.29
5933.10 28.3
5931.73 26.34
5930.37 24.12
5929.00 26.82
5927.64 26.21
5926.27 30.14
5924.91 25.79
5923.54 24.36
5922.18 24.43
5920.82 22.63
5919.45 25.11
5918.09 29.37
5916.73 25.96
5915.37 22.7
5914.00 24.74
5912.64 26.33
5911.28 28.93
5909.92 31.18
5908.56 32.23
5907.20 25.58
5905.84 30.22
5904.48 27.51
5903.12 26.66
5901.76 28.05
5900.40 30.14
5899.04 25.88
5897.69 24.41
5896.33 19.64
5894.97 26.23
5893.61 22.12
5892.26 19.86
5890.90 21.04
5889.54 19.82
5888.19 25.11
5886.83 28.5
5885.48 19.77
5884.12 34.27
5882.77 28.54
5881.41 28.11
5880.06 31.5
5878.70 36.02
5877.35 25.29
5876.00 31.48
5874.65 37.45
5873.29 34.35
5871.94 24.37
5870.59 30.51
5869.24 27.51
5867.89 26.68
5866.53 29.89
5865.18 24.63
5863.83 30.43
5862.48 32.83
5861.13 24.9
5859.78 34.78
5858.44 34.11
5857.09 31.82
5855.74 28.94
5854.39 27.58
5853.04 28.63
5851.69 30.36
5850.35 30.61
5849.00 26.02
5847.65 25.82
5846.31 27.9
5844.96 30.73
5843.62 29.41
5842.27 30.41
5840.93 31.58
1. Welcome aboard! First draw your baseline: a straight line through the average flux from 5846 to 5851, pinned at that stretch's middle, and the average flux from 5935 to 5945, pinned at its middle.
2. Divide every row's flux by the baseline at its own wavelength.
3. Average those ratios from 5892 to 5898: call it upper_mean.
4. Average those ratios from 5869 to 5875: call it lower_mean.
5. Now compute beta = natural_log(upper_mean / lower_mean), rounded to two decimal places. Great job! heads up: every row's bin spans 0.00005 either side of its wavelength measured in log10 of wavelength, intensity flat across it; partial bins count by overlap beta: -0.32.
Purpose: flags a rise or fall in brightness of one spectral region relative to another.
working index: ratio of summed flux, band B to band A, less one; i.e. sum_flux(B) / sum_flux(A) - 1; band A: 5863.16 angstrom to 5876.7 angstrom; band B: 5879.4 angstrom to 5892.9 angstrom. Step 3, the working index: -0.14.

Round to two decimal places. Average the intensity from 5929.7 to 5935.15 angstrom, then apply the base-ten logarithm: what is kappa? 1.42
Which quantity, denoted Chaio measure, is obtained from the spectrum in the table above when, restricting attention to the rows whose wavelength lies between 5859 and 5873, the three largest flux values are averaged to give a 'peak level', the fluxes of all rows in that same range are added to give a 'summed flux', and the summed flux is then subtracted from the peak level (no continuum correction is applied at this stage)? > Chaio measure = -254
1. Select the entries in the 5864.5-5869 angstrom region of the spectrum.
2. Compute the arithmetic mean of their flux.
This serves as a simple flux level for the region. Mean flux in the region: 27.1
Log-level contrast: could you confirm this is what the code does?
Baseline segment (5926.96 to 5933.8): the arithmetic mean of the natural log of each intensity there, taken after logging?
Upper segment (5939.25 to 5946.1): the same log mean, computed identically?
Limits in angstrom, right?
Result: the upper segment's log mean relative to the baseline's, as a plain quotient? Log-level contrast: 1.03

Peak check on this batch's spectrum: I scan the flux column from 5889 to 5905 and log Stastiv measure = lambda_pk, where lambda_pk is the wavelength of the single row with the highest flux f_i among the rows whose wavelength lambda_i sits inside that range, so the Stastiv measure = 5900.40 angstrom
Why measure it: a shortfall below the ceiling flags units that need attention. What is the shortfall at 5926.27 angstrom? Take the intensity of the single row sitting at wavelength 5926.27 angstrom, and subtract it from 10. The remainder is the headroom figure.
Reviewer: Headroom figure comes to -20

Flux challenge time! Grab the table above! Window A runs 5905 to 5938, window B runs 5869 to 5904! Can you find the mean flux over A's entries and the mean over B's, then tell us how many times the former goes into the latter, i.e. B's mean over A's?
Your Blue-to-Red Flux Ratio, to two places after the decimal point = 1.02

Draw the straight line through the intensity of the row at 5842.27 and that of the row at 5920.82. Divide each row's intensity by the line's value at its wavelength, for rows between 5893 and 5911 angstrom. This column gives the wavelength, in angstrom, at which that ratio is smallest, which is 5896.33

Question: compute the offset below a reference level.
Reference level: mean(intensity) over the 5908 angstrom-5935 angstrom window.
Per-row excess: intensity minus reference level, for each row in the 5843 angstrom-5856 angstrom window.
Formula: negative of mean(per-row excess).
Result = -2.1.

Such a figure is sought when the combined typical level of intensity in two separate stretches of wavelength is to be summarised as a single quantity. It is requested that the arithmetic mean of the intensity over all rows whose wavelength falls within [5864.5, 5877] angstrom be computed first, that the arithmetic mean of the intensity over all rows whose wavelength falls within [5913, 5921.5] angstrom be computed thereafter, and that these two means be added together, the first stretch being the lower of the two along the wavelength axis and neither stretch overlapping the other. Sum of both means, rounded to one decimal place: 54.7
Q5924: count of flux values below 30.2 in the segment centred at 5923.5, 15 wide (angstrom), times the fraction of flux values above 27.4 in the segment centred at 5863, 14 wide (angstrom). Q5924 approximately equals 8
